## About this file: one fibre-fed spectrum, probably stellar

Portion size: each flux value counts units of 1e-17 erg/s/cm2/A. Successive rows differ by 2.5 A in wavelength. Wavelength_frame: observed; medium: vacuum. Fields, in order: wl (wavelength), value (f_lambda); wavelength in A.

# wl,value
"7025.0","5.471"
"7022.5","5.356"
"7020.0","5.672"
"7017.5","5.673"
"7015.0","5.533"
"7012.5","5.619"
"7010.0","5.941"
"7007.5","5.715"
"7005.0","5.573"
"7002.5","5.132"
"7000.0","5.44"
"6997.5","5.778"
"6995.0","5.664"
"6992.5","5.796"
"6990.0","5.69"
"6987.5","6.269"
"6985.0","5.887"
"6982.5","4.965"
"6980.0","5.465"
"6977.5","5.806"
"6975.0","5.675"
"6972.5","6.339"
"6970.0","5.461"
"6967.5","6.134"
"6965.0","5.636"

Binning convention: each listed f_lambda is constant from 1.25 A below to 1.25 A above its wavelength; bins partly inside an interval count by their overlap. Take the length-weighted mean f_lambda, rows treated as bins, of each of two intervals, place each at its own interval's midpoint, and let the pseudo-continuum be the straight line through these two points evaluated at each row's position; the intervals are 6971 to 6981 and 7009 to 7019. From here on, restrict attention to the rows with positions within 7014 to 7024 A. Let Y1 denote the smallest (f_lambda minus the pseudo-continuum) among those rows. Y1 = -0.3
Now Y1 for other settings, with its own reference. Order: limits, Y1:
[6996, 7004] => -0.6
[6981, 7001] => -0.8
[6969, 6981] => -0.4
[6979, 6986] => -0.8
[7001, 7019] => -0.6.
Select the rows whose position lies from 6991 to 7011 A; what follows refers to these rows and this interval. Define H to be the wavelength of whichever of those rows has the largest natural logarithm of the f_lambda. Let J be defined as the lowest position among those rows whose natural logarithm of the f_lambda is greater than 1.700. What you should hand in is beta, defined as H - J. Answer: 17.5 A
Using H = 7010.0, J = 6992.5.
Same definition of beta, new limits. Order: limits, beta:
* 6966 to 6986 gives 5.0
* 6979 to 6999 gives 2.5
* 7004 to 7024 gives 5.0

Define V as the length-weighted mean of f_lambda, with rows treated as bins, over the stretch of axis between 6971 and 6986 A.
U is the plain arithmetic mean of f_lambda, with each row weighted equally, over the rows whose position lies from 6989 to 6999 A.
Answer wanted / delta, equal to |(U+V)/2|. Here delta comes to 5.71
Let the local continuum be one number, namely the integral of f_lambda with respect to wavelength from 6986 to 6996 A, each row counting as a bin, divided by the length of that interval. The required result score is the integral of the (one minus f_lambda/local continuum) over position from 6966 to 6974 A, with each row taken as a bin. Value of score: -0.1 A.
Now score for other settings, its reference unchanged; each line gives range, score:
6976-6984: 0.6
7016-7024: 0.4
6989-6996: 0.2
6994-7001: 0.3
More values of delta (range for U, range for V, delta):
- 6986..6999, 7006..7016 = 5.77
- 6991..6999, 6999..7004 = 5.52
